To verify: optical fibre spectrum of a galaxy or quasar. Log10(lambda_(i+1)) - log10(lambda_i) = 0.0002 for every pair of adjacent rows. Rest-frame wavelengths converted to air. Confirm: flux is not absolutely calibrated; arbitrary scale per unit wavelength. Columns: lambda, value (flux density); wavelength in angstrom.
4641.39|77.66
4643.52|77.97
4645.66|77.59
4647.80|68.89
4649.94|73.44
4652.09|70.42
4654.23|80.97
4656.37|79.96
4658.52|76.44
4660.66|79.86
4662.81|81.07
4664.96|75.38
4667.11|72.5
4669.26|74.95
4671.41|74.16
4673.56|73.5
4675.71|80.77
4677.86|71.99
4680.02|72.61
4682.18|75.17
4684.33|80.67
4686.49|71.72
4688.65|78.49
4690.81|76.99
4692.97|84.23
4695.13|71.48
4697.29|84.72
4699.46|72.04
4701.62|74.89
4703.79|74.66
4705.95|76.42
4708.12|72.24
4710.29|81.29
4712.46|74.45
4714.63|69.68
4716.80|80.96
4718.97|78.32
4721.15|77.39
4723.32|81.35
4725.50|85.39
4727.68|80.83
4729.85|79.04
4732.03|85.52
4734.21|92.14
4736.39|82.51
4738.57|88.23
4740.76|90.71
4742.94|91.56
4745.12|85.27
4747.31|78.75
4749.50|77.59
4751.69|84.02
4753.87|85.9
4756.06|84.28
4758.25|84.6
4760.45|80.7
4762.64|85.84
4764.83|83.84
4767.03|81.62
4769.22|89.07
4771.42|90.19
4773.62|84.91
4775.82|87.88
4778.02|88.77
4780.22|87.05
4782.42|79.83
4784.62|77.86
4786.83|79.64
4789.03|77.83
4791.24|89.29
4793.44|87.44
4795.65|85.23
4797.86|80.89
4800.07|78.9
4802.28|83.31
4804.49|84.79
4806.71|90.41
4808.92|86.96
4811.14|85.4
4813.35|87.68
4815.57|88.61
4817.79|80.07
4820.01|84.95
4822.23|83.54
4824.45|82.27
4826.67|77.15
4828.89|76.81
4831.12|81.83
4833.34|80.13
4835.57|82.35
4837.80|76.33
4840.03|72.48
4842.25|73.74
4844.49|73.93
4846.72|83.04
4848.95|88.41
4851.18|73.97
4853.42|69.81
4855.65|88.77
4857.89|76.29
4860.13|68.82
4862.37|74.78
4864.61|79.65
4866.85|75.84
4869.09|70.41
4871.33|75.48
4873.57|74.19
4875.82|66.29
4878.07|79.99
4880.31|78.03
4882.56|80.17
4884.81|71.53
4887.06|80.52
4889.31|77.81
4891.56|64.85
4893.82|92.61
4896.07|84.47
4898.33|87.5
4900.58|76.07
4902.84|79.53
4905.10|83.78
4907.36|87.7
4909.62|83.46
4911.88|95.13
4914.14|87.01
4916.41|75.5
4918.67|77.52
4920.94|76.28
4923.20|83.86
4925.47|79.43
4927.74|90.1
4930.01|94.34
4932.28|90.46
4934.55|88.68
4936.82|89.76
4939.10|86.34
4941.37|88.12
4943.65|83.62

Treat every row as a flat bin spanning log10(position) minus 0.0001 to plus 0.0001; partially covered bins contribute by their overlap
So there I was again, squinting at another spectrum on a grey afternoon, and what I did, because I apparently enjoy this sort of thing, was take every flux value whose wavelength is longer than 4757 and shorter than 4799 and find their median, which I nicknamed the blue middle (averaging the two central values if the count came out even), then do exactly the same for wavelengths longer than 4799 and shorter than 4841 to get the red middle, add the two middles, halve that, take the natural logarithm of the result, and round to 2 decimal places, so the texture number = 4.43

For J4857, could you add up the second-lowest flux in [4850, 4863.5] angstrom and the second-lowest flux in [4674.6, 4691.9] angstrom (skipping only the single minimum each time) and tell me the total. 142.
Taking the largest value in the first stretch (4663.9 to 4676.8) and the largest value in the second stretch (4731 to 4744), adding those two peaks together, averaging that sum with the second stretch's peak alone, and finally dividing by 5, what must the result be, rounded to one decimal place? 26.5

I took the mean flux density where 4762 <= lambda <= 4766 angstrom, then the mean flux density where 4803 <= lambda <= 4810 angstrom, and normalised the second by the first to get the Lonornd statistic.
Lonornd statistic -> 1.03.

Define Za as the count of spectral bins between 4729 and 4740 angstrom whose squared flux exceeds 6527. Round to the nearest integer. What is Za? 4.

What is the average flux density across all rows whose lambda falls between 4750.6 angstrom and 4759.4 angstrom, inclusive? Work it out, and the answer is 85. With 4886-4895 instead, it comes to 79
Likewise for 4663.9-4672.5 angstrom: 74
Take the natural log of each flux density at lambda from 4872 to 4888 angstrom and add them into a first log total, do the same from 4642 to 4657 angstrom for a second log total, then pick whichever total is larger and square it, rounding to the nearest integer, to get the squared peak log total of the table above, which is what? 917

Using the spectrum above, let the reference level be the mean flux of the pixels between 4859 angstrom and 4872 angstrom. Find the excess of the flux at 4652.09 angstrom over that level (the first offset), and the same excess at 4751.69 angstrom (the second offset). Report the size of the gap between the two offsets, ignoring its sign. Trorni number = 14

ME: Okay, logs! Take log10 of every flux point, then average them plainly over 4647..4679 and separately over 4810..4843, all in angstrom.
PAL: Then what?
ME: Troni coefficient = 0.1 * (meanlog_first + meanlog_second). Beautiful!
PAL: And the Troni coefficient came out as 0.379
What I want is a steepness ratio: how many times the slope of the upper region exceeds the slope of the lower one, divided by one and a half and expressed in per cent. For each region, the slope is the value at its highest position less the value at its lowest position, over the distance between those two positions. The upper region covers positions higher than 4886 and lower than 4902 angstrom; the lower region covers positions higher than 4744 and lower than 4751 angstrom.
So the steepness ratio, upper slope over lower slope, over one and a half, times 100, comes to 13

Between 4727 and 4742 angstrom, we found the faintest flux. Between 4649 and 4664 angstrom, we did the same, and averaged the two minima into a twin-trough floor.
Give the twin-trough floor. 74.7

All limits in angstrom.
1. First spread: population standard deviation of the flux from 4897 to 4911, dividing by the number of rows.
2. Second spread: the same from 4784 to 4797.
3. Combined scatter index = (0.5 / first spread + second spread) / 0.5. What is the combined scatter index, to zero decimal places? 10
